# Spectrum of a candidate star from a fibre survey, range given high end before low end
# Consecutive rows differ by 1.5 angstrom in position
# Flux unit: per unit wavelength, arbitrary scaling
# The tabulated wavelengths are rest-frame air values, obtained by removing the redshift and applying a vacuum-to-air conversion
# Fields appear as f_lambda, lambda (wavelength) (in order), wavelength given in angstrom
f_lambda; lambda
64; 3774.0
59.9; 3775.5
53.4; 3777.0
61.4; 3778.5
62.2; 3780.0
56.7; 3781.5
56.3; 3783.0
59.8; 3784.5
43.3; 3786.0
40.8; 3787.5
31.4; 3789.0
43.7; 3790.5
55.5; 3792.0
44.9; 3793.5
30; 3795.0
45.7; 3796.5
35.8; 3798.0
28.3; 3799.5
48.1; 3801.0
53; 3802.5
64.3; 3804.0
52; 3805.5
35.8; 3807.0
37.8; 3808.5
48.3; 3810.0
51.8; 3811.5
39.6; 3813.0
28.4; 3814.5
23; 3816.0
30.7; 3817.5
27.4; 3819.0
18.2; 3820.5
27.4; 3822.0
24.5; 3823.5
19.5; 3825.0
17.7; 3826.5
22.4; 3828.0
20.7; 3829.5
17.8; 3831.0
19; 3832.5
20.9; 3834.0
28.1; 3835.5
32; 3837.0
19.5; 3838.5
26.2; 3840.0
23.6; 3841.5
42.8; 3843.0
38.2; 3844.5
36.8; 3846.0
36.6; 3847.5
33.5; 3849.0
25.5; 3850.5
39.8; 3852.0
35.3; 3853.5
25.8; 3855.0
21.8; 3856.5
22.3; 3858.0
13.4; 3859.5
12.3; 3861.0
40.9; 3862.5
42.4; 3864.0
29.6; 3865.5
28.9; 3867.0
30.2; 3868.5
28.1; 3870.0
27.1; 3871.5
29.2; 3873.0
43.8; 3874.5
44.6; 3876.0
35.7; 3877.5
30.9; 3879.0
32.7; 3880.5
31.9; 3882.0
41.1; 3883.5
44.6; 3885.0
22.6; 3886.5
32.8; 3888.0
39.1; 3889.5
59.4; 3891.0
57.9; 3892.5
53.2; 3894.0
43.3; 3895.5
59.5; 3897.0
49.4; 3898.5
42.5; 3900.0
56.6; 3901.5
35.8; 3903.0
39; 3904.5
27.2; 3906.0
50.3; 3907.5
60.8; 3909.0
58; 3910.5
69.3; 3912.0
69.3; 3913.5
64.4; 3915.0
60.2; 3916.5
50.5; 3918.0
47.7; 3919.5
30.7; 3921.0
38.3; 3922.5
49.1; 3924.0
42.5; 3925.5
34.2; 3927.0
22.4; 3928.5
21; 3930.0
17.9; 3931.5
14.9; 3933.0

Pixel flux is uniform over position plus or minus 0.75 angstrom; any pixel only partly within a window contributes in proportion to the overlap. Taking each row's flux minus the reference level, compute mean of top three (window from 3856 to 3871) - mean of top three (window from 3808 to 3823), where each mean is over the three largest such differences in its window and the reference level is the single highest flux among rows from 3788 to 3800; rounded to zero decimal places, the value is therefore -9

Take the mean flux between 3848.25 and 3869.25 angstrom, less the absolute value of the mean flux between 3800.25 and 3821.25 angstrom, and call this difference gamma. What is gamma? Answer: -11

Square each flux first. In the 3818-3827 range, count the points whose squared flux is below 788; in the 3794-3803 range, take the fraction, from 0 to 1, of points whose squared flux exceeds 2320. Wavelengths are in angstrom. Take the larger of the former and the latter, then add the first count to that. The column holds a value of 12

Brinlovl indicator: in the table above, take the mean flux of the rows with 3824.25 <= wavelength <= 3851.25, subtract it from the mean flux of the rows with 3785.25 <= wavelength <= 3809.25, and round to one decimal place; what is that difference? 16.4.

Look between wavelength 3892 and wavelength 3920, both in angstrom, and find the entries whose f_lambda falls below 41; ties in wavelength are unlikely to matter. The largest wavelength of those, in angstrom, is 3906.0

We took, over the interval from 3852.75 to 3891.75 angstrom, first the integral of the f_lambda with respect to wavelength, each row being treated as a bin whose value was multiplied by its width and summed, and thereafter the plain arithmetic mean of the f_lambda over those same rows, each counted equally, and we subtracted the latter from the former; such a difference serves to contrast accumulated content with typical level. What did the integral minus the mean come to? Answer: 1237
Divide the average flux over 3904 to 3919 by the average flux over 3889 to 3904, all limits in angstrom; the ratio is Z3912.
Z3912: 1.1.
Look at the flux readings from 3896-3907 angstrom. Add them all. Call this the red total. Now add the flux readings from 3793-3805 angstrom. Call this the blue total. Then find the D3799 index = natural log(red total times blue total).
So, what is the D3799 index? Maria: 11.6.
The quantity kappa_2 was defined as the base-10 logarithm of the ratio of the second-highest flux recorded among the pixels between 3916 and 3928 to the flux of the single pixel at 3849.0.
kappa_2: 0.18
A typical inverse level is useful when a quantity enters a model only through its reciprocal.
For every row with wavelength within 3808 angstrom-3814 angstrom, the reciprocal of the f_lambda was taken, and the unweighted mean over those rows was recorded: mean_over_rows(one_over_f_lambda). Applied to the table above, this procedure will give 0.023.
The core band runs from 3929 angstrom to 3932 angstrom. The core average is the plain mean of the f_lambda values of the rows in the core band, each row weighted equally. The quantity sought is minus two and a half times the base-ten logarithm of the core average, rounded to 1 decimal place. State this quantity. -3.2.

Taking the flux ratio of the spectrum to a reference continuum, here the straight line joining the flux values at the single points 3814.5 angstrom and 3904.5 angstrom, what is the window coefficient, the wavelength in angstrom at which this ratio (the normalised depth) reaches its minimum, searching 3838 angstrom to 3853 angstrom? 3838.5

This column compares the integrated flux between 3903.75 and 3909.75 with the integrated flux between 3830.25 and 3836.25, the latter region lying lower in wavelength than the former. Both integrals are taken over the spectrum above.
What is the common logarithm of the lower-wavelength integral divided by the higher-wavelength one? -0.3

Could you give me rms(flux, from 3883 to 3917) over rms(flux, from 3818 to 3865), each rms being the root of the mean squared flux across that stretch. 1.81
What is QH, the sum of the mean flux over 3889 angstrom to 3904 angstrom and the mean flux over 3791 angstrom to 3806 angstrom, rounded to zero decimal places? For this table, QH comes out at 95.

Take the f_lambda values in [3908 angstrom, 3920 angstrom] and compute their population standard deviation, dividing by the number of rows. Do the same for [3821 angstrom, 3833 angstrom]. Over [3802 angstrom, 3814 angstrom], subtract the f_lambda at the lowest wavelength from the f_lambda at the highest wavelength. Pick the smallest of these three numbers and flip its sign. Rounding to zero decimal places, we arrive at 13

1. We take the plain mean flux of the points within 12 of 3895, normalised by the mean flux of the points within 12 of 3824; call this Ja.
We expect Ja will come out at 1.8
